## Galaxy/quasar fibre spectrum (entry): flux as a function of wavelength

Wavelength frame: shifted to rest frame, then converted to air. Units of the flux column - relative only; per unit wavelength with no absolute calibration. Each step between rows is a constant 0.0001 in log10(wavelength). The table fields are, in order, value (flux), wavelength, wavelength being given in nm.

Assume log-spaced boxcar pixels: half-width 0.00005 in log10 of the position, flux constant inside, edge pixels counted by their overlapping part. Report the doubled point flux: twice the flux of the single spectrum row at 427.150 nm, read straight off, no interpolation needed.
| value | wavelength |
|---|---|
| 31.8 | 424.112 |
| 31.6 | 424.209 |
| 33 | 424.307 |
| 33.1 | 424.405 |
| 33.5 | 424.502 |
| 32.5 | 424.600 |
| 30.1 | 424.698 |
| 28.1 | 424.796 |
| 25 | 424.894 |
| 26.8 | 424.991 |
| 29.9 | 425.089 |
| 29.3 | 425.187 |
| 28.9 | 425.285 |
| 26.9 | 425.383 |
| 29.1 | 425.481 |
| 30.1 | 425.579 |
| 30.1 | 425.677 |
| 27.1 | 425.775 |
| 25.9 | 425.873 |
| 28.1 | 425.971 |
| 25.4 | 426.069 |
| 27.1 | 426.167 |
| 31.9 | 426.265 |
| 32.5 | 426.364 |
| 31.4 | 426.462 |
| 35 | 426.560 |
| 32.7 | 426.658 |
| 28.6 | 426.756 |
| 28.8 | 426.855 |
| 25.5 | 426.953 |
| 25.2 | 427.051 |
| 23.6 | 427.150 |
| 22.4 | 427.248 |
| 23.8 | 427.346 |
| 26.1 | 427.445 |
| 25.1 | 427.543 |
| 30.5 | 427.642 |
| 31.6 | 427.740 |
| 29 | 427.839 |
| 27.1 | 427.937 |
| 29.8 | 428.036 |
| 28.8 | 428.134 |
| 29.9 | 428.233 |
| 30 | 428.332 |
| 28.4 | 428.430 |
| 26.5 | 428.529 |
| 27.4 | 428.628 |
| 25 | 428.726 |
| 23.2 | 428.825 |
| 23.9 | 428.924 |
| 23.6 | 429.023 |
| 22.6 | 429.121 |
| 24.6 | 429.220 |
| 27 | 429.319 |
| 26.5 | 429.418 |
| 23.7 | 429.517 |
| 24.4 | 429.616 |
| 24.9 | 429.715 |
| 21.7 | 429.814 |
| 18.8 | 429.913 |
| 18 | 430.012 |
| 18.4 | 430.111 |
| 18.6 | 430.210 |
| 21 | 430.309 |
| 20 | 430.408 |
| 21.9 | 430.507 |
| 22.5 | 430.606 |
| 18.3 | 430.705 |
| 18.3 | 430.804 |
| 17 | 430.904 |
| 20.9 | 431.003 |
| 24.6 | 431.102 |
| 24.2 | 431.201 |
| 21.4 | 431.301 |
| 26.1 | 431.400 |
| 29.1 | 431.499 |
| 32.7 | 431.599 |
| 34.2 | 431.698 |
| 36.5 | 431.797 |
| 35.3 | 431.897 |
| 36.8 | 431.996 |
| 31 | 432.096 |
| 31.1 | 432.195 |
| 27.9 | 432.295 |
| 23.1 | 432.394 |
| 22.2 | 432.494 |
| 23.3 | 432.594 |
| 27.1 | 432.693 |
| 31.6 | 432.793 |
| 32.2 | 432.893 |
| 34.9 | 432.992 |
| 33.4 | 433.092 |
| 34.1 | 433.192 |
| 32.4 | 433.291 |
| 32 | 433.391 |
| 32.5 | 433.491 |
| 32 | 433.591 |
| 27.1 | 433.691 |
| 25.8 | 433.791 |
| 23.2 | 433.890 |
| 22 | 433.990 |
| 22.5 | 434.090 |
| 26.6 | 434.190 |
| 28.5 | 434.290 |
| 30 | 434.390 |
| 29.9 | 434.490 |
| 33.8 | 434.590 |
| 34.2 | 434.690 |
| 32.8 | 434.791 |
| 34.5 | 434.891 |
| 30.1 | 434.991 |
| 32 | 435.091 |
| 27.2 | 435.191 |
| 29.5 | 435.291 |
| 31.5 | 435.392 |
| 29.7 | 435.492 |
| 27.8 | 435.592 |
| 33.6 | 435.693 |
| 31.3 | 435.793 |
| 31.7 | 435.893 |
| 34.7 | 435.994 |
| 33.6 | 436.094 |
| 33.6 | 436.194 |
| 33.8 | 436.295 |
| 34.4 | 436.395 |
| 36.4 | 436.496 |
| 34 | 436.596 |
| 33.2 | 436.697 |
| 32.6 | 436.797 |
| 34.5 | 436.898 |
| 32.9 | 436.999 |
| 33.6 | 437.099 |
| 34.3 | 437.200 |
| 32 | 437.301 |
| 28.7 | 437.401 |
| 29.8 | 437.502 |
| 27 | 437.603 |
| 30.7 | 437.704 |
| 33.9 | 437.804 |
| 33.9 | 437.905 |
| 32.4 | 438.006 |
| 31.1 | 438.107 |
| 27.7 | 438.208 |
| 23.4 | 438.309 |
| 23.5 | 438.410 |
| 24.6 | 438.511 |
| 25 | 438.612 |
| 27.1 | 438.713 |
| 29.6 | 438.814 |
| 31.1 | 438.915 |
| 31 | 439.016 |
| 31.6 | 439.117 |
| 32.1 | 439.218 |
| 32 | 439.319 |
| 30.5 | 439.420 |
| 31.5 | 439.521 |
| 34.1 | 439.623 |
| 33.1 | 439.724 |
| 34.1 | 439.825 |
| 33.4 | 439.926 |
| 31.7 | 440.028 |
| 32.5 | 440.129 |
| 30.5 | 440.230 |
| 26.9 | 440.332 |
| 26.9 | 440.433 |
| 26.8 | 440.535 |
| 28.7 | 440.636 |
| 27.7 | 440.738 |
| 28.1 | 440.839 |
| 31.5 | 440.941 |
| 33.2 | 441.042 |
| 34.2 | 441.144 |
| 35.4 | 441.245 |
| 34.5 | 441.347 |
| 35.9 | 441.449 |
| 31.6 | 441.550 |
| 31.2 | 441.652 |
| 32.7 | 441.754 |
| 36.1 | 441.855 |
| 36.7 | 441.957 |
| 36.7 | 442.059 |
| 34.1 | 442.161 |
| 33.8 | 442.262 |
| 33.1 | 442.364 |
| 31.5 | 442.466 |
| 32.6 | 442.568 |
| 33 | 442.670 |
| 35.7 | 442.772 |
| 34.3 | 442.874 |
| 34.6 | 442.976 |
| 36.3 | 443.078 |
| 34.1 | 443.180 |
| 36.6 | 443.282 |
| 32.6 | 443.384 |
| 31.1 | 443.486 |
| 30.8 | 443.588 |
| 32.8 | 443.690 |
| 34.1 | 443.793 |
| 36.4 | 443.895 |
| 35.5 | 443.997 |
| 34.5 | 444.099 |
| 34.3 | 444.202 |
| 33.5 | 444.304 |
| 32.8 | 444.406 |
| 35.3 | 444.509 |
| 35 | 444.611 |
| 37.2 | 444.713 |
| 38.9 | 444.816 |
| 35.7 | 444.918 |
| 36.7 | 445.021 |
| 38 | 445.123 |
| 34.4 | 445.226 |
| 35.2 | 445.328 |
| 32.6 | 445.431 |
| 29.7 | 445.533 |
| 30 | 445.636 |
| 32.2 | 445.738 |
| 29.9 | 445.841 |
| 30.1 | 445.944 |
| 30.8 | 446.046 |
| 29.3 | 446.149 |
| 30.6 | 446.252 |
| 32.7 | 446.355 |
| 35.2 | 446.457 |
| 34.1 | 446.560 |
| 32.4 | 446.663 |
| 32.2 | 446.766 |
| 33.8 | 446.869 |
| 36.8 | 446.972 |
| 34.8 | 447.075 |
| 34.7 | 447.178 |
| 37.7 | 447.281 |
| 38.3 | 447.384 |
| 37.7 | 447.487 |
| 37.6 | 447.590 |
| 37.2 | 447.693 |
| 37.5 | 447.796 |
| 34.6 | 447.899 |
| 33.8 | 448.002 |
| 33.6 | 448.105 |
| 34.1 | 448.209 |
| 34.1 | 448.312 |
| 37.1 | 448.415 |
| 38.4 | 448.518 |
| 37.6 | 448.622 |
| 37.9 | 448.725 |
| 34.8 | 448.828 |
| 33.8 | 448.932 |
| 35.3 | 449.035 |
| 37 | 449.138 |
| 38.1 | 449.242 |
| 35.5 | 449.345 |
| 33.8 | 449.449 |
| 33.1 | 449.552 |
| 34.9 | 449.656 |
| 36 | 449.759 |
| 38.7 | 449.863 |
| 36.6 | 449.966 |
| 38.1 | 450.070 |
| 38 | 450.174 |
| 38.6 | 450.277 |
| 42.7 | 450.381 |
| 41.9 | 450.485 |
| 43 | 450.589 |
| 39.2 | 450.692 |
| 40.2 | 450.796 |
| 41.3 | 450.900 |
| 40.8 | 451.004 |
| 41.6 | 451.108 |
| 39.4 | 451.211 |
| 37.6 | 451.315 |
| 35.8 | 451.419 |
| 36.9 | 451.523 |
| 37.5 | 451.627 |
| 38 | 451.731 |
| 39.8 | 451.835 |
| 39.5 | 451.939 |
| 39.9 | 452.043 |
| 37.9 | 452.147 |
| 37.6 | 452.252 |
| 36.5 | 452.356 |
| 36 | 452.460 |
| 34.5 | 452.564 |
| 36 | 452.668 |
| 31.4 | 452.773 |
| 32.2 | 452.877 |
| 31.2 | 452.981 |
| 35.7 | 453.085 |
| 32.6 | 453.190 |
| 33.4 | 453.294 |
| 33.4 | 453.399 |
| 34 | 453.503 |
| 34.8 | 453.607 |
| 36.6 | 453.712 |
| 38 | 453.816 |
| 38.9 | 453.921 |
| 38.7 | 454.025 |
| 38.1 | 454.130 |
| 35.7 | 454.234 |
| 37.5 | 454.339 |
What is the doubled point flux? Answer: 47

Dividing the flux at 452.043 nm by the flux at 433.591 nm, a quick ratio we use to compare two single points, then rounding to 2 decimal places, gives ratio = 1.25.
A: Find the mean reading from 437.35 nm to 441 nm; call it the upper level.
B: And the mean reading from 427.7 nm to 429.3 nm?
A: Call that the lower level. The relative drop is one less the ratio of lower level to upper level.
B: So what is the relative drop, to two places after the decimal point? 0.10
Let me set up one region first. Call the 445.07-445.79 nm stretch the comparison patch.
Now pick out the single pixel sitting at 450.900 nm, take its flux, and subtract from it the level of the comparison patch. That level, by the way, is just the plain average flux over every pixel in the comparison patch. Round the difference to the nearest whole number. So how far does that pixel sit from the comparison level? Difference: 8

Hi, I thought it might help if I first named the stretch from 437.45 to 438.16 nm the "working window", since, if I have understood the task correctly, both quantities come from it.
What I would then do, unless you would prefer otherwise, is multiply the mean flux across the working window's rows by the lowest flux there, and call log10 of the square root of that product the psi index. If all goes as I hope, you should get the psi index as 1.46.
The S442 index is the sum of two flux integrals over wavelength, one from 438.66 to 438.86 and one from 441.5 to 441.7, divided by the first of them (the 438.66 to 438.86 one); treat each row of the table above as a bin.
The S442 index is 2.11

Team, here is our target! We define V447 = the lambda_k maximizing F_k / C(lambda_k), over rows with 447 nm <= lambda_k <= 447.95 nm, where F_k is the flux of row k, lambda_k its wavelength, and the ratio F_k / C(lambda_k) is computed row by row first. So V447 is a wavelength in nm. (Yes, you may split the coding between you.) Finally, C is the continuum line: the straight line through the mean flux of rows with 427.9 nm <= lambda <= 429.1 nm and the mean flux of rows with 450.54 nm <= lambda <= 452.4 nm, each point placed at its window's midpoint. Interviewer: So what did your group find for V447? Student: 447.384 nm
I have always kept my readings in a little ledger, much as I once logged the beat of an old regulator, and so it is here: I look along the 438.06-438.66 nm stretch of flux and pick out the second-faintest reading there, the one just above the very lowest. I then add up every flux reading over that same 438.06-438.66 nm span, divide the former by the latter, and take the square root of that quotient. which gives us 0.389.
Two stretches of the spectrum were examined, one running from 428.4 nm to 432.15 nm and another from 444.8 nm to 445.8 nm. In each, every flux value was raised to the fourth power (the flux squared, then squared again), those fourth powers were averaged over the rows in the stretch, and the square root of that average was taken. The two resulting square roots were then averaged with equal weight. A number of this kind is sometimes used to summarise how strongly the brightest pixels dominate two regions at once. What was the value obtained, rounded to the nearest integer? 951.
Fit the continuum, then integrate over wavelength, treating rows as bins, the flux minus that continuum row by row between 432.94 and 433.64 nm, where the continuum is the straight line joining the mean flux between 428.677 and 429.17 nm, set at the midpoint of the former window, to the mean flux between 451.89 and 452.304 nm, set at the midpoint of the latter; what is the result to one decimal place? 4.6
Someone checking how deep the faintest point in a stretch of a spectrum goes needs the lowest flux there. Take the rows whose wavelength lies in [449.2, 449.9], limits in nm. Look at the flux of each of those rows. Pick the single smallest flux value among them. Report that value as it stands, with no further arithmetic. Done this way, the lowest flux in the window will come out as 33.1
